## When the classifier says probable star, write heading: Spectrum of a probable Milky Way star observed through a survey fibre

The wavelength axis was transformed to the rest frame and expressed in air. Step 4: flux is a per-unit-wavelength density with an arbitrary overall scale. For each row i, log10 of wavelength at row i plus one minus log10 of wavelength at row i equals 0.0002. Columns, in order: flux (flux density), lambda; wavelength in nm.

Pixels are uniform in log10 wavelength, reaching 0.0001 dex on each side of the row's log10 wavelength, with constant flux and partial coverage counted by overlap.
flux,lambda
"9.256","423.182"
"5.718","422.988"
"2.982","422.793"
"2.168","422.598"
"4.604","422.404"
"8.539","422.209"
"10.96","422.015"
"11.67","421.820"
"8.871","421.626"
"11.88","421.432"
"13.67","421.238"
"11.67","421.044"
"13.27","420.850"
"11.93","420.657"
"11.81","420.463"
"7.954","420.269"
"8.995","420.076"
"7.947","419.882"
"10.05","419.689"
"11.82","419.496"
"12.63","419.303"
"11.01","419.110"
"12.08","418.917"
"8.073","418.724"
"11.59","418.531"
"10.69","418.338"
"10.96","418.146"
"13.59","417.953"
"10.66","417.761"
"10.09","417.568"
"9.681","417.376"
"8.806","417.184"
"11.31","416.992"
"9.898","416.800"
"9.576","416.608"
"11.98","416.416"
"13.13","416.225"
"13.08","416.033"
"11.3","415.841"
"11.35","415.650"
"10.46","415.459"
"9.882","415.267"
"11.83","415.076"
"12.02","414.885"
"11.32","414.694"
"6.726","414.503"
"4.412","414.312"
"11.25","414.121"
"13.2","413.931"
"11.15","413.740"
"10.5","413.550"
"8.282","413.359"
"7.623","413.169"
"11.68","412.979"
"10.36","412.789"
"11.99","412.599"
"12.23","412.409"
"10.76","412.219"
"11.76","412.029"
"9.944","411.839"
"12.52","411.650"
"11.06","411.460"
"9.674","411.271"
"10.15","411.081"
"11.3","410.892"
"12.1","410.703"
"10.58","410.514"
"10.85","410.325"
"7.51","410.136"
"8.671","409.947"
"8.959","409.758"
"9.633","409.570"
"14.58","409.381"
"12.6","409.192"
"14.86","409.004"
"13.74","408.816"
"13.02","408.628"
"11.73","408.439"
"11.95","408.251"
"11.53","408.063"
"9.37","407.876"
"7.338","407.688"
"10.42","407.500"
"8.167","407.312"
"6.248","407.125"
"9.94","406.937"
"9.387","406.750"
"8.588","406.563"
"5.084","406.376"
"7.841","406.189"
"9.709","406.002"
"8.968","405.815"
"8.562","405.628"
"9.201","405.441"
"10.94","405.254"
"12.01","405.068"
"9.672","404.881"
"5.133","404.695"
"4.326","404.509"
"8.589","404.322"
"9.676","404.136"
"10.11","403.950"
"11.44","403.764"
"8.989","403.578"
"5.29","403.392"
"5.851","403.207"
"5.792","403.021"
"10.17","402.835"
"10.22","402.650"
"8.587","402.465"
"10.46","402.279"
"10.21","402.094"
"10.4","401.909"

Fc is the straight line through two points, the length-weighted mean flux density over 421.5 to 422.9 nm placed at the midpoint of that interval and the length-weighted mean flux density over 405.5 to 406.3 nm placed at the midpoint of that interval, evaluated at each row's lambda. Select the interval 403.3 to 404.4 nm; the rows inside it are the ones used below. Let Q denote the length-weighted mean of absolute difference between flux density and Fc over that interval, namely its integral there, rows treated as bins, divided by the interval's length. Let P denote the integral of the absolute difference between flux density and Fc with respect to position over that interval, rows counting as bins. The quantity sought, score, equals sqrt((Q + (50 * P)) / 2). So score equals 6.3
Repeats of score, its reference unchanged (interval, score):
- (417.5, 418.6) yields 10.2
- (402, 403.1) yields 6.3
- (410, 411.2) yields 8.4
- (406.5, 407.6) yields 5.7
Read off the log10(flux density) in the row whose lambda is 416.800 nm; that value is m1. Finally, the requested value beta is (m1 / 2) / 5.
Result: 0.100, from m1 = 1.00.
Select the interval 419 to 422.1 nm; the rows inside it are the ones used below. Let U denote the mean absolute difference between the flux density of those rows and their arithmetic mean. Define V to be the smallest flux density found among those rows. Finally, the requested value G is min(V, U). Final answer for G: 1.4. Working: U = 1.41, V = 7.947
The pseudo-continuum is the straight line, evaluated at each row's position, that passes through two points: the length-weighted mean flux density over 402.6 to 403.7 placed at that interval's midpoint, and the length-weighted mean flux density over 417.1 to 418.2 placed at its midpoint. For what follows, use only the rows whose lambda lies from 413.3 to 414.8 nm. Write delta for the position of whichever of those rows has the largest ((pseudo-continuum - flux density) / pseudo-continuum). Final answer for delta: 414.312 nm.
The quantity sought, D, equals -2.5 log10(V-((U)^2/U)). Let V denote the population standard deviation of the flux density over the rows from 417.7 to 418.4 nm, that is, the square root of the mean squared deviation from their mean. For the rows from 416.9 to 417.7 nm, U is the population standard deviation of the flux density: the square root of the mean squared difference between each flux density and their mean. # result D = 1.2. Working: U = 0.90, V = 1.23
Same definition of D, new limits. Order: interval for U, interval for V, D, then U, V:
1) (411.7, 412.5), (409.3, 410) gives -0.5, 0.89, 2.40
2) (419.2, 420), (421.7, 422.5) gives 0.0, 1.80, 2.76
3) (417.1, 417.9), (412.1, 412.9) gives 2.3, 0.68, 0.79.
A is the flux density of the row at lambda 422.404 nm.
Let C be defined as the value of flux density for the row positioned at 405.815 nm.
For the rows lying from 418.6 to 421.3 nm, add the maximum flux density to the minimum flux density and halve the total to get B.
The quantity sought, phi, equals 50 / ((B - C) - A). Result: -18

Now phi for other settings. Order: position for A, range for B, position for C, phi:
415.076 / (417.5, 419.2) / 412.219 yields -4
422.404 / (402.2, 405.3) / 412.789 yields -7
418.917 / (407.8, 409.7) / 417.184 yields -6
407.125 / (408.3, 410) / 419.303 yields -7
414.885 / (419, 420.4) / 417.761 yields -4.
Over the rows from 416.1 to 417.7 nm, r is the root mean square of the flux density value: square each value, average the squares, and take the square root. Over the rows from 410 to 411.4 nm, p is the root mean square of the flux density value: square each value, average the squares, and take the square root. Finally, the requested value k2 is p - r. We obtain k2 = -0.2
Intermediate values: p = 10.4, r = 10.6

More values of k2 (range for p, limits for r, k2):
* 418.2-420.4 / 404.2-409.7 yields 0.3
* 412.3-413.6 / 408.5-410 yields -1.7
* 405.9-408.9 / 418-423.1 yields -0.3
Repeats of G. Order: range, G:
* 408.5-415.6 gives 1.6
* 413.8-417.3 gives 1.6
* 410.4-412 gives 0.8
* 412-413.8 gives 1.2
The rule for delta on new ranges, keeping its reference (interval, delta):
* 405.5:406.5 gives 406.376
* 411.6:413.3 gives 413.169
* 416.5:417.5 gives 417.184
